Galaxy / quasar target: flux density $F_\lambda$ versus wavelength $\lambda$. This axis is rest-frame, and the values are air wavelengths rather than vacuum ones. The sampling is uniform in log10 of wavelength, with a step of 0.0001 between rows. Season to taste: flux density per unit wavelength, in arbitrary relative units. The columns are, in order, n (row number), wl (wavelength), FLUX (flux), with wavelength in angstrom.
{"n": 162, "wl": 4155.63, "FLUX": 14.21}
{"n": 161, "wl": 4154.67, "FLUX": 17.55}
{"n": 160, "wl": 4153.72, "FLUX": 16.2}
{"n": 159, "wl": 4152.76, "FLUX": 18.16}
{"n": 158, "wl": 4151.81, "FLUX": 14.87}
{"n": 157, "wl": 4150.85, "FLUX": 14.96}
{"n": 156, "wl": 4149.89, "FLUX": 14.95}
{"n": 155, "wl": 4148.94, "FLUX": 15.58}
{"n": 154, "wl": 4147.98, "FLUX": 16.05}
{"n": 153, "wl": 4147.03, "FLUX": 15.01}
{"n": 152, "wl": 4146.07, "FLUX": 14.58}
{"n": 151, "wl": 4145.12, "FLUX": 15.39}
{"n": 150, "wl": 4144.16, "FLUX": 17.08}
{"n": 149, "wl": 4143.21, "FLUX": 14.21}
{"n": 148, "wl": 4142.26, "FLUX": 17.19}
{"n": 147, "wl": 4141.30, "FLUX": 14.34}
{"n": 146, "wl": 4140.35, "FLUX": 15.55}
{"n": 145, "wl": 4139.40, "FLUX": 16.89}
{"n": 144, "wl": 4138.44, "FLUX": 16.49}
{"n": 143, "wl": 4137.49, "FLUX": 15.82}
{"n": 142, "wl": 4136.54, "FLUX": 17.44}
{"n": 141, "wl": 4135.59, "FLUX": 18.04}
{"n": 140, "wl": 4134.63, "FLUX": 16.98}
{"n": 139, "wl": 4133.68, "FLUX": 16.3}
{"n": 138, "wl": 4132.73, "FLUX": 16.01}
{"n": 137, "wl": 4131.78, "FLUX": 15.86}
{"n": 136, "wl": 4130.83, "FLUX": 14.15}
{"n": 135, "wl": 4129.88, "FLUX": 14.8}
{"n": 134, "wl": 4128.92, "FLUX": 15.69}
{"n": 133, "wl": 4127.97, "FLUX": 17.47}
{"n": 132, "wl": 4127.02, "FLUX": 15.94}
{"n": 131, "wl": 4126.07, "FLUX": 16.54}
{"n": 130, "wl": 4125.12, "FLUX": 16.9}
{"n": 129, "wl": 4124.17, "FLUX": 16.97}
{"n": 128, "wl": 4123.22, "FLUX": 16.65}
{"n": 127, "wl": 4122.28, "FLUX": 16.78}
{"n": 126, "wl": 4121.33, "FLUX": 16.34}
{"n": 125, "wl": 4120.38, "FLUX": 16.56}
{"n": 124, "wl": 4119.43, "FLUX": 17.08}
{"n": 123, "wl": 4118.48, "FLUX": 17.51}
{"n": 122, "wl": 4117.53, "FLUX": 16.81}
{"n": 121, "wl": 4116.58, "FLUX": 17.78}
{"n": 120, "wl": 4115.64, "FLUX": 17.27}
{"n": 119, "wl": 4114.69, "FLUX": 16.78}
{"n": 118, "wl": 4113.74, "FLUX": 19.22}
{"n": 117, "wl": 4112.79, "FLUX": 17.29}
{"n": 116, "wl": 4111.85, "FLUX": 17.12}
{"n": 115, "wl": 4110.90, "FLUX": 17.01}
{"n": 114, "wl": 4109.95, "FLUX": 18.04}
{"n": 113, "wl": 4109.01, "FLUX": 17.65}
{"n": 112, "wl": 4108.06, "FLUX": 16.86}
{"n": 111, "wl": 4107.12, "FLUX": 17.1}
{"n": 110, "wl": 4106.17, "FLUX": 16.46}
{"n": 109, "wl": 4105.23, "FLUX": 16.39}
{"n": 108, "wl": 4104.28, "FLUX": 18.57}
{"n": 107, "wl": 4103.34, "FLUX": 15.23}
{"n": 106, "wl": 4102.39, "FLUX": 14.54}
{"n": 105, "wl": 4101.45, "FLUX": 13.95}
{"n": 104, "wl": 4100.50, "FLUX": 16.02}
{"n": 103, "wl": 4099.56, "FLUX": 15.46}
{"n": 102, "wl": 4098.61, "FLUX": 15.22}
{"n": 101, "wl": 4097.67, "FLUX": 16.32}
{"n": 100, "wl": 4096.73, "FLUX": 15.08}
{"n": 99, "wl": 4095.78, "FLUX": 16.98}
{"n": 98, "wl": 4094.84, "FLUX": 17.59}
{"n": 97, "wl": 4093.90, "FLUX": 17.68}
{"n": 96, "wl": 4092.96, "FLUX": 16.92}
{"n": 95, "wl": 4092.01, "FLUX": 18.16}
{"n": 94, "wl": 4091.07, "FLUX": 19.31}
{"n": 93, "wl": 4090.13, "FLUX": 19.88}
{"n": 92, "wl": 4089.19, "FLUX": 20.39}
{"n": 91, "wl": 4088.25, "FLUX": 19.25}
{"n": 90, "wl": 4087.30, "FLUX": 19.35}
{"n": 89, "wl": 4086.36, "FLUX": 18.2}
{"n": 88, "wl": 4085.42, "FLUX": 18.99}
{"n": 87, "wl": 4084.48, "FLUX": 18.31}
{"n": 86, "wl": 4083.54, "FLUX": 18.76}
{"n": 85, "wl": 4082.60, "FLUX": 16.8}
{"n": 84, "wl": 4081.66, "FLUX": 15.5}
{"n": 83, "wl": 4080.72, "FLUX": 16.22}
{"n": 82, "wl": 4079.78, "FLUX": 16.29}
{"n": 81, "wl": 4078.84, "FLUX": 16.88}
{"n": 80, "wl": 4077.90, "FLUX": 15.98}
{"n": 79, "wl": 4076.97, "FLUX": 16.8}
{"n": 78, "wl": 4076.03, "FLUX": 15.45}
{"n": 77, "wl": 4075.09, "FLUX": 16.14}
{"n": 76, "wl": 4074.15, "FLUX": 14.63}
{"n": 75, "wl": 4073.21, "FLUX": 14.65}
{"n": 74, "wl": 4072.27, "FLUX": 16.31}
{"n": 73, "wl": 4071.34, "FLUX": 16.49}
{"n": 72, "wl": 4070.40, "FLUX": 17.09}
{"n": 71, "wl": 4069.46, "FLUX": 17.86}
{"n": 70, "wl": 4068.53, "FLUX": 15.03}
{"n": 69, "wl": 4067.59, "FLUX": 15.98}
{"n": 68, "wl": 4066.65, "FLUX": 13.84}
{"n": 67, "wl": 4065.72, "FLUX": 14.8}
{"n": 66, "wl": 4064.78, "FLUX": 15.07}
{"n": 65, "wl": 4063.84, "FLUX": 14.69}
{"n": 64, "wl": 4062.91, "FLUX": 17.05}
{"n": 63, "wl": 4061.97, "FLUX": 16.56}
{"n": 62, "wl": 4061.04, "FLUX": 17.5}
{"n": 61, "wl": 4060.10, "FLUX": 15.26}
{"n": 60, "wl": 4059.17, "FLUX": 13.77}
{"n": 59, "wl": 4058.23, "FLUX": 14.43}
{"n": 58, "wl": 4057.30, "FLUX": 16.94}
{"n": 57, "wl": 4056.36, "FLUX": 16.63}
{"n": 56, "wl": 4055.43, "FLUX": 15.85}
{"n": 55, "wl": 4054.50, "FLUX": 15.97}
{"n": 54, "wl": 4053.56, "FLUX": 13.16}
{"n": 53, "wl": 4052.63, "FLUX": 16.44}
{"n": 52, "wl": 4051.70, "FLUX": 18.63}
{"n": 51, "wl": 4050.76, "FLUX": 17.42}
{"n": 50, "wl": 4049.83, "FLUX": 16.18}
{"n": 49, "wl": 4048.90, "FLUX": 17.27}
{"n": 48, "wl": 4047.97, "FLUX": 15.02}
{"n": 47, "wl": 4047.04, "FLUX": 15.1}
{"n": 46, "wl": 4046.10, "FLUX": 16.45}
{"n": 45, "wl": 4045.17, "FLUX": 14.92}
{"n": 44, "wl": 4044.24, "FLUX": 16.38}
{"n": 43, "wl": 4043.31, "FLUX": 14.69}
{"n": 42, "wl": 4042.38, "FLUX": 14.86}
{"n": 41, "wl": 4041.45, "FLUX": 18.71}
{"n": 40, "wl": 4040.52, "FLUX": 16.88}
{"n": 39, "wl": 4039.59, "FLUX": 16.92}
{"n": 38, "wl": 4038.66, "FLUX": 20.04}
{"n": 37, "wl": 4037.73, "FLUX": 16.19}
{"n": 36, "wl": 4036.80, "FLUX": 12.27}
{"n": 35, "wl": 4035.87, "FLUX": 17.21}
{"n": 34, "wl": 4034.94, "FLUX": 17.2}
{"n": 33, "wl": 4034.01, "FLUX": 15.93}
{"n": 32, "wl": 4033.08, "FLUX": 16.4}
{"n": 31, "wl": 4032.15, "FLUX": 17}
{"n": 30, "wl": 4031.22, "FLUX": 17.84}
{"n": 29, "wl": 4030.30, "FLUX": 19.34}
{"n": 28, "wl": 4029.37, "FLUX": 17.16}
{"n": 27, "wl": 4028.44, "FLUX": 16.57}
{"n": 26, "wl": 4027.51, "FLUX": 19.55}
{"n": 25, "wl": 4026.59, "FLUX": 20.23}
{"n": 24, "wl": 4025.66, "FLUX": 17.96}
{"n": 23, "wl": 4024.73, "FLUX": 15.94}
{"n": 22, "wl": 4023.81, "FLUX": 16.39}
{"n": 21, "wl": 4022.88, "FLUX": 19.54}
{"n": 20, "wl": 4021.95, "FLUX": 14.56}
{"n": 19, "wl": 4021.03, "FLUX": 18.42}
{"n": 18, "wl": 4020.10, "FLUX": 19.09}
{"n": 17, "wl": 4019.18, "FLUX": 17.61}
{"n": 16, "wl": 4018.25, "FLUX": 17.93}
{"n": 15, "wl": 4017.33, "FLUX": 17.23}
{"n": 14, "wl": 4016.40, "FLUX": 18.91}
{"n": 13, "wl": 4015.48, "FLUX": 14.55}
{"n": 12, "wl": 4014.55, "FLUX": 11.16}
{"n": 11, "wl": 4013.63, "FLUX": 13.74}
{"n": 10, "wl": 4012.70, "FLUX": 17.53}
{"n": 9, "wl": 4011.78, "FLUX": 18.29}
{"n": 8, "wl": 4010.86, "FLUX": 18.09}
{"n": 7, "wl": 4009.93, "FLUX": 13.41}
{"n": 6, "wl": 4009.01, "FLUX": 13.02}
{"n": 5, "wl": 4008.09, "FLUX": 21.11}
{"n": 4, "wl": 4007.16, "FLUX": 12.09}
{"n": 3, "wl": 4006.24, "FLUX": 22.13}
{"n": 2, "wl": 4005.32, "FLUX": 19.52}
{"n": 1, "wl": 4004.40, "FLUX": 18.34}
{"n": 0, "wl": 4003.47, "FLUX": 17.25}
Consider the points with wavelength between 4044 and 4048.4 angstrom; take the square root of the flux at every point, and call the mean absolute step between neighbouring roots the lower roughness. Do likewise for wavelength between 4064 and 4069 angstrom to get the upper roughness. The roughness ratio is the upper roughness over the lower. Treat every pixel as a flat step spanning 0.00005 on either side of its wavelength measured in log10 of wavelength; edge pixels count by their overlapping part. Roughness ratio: 1.0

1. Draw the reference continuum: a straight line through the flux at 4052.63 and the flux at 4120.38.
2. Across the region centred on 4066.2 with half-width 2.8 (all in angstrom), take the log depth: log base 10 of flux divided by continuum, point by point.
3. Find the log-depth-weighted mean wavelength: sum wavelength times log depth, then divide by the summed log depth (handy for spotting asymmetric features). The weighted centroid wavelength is 4066.0 angstrom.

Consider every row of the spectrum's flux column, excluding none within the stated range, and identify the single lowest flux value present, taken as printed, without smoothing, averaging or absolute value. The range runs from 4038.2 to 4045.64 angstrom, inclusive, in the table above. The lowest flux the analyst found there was 14.69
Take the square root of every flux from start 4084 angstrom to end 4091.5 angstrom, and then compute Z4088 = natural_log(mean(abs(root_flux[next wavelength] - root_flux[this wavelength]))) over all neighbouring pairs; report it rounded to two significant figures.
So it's -2.5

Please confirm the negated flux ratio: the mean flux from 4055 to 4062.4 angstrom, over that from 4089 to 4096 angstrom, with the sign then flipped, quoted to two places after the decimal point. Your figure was -0.86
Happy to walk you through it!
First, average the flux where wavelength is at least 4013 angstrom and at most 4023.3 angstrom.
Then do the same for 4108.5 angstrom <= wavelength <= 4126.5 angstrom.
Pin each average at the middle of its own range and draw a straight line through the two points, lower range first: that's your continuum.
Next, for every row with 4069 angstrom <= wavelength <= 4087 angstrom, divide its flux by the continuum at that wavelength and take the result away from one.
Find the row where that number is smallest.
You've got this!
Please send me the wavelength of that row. 4085.42 angstrom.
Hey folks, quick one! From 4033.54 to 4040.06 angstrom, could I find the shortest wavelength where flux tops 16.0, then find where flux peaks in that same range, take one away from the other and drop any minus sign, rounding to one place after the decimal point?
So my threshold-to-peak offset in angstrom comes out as 3.7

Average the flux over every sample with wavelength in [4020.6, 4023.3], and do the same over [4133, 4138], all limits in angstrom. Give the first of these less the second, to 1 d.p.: 0.6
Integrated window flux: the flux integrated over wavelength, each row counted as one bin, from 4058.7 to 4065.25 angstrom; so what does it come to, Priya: 103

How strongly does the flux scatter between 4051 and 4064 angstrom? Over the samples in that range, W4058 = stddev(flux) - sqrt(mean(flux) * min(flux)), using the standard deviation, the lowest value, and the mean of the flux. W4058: -13.0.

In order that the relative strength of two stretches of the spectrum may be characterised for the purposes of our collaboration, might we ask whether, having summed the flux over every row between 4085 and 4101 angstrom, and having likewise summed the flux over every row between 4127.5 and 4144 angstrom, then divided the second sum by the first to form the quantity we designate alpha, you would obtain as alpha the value 0.91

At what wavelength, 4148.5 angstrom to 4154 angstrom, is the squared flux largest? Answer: 4152.76 angstrom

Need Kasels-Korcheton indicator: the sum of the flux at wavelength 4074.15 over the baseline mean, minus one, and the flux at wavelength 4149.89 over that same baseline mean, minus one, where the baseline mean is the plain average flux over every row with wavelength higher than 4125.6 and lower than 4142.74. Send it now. -0.173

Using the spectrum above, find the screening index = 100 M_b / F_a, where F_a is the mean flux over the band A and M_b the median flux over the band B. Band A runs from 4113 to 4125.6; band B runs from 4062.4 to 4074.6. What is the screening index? 88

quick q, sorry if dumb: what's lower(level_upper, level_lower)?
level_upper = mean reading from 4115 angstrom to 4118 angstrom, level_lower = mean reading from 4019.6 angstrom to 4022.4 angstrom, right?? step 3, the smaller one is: 17.3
